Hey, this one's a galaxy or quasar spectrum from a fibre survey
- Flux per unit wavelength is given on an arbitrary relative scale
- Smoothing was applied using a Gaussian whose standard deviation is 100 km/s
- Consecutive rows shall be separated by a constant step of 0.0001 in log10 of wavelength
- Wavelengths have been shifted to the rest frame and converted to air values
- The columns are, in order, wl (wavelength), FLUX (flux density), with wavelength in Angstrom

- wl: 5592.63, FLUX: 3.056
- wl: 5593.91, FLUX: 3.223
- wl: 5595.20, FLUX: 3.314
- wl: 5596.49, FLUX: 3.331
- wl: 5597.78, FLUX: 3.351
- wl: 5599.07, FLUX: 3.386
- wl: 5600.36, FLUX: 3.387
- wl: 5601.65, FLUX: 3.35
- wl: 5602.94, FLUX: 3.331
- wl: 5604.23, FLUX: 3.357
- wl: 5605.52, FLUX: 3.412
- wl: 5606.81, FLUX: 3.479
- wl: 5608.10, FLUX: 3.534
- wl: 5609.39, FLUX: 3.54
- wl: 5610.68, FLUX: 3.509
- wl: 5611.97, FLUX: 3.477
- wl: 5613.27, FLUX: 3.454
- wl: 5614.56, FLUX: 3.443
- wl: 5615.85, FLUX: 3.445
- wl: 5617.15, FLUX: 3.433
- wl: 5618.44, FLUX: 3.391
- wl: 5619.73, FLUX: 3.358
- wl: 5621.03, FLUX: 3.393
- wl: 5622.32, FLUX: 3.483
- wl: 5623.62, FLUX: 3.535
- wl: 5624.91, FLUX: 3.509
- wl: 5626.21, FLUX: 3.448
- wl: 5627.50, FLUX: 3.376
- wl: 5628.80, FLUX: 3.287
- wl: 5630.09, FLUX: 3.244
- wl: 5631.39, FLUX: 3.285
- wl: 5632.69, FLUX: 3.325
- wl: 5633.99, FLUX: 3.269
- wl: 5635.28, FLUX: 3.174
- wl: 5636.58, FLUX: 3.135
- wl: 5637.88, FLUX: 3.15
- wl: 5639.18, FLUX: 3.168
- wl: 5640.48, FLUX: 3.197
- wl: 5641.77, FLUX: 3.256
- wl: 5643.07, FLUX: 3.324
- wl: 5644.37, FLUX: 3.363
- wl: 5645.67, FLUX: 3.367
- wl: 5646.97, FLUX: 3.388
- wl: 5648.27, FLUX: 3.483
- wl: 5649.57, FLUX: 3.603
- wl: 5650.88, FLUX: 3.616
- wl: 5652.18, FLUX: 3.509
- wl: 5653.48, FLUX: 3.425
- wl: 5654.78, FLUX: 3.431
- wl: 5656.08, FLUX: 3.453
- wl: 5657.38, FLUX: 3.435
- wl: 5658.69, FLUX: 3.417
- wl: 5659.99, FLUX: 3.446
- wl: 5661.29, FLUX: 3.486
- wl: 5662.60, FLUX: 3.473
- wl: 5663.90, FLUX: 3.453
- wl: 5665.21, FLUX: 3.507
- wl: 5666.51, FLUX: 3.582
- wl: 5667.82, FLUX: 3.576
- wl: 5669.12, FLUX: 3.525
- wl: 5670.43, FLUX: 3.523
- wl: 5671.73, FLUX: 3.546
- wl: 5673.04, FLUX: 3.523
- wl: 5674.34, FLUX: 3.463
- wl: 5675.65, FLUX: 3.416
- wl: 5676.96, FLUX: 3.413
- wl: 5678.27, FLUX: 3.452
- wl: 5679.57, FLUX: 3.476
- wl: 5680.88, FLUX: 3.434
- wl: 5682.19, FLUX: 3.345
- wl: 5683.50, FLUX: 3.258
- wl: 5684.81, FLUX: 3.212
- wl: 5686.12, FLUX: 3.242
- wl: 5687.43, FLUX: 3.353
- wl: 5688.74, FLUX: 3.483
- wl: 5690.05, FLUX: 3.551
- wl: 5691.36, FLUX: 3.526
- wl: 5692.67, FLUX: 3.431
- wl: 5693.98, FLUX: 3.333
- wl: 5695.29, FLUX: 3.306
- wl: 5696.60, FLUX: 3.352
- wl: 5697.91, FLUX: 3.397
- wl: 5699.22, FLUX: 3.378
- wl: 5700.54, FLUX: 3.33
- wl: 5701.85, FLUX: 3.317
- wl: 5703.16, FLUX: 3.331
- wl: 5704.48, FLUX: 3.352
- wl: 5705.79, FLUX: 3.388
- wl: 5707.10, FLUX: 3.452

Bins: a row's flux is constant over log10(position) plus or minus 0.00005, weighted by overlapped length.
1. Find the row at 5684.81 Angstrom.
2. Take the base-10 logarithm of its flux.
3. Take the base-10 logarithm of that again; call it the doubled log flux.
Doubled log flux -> -0.295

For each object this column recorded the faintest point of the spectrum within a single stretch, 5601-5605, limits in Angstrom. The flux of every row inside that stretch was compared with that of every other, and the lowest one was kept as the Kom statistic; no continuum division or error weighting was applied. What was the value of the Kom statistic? 3.331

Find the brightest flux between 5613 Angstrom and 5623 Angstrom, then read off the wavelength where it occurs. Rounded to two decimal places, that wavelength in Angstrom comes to 5622.32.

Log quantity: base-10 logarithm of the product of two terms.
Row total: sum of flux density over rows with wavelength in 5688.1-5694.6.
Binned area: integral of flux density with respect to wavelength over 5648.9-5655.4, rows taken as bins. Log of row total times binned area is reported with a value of 2.60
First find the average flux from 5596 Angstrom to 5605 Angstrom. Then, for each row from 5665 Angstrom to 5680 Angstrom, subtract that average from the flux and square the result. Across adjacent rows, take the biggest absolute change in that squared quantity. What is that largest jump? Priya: 0.028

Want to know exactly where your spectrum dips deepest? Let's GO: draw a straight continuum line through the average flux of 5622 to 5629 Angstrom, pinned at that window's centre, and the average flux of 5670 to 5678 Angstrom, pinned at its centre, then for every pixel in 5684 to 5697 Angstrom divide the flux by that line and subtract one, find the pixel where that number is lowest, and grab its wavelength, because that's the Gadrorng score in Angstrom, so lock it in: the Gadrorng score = 5684.81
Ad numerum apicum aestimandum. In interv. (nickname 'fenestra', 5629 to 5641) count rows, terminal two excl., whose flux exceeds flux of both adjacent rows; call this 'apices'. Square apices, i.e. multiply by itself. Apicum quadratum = 1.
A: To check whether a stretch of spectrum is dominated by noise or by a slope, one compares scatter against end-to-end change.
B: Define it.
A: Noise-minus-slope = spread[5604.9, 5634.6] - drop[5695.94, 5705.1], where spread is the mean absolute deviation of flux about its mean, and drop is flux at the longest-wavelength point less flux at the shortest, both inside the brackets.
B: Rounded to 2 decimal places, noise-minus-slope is 0.07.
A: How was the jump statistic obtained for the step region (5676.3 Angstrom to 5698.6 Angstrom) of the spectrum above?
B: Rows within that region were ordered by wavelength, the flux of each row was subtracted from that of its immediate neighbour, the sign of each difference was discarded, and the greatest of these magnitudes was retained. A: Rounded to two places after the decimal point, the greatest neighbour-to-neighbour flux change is 0.13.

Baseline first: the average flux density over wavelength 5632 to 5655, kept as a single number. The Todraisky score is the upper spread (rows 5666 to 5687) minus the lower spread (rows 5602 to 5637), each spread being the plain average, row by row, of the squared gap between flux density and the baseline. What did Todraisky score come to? 0.008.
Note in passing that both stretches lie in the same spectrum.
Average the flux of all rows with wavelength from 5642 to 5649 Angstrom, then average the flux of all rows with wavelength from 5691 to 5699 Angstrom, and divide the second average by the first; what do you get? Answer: 1.00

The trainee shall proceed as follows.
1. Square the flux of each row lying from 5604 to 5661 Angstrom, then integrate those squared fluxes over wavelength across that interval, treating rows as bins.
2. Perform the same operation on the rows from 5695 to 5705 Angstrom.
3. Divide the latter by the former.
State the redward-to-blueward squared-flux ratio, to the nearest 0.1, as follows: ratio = 0.2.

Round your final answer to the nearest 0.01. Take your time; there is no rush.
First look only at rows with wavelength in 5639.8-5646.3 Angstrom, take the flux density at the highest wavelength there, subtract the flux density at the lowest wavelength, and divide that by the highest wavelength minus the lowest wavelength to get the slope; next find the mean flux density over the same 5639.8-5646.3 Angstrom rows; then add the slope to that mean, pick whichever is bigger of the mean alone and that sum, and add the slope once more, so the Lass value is 3.37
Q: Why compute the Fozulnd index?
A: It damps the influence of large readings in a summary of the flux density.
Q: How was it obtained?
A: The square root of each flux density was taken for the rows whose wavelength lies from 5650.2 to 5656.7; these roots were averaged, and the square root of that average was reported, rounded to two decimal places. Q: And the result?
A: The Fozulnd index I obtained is 1.37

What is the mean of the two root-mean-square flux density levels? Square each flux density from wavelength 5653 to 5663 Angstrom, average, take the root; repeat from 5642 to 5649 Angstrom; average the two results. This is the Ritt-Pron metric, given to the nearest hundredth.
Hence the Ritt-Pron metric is 3.42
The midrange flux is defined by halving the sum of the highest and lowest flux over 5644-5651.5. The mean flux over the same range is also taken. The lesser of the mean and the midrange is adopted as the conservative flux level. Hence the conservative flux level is 3.47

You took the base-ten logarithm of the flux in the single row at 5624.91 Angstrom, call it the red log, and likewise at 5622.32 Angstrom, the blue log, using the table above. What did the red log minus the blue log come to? 0.003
